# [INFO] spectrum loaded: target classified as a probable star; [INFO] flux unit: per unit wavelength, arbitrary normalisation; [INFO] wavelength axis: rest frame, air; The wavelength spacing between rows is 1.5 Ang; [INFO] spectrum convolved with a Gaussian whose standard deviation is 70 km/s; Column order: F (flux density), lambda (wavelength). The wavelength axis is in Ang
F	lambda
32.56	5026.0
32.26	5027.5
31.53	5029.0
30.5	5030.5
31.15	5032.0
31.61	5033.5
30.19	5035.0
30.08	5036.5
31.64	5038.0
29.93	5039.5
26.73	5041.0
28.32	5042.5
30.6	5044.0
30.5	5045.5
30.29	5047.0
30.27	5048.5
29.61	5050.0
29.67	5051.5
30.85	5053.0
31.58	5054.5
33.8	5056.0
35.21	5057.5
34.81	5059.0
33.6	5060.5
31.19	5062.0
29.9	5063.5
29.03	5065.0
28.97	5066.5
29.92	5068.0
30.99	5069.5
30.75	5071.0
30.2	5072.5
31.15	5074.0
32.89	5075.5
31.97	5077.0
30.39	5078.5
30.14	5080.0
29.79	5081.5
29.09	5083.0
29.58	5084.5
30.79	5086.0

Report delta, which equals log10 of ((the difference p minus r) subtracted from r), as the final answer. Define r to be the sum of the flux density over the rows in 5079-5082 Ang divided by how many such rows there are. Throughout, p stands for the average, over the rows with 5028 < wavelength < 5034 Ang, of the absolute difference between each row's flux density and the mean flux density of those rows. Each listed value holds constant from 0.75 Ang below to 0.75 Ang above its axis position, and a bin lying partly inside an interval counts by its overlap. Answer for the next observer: 1.77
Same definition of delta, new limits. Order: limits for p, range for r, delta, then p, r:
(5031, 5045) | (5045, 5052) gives 1.77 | 1.1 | 30.1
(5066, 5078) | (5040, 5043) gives 1.73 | 0.9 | 27.5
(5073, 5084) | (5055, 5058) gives 1.83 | 1.1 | 34.5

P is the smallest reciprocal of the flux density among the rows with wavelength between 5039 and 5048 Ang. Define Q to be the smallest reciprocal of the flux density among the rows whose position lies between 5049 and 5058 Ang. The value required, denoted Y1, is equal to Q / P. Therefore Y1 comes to 0.87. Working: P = 0.0327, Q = 0.0284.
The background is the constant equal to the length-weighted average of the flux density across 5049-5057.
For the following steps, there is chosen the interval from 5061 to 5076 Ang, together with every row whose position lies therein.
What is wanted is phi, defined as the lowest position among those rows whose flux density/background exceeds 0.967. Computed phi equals 5062.0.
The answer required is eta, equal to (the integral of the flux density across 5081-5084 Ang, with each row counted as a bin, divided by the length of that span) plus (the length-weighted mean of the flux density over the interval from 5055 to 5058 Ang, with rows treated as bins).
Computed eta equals 63.6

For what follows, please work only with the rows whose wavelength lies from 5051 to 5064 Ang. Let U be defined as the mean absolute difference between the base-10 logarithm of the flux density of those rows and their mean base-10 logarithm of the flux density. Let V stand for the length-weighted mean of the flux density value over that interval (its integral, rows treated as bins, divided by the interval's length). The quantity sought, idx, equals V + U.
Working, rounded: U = 0.025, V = 32.4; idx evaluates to 32.4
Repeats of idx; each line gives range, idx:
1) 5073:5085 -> 30.7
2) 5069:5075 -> 30.9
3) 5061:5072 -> 30.2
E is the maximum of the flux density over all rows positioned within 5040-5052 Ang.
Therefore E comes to 30.6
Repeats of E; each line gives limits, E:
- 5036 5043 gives 31.64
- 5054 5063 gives 35.21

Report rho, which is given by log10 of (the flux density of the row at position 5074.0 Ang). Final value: 1.49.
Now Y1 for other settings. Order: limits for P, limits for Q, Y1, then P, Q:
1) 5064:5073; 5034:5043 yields 0.98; 0.0323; 0.0316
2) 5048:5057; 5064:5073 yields 1.09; 0.0296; 0.0323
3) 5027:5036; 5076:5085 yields 1.01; 0.0310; 0.0313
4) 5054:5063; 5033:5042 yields 1.11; 0.0284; 0.0316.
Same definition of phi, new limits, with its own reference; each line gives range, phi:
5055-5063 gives 5056.0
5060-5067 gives 5060.5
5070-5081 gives 5071.0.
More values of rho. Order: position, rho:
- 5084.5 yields 1.47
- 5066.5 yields 1.46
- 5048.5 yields 1.48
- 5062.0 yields 1.49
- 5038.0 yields 1.50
